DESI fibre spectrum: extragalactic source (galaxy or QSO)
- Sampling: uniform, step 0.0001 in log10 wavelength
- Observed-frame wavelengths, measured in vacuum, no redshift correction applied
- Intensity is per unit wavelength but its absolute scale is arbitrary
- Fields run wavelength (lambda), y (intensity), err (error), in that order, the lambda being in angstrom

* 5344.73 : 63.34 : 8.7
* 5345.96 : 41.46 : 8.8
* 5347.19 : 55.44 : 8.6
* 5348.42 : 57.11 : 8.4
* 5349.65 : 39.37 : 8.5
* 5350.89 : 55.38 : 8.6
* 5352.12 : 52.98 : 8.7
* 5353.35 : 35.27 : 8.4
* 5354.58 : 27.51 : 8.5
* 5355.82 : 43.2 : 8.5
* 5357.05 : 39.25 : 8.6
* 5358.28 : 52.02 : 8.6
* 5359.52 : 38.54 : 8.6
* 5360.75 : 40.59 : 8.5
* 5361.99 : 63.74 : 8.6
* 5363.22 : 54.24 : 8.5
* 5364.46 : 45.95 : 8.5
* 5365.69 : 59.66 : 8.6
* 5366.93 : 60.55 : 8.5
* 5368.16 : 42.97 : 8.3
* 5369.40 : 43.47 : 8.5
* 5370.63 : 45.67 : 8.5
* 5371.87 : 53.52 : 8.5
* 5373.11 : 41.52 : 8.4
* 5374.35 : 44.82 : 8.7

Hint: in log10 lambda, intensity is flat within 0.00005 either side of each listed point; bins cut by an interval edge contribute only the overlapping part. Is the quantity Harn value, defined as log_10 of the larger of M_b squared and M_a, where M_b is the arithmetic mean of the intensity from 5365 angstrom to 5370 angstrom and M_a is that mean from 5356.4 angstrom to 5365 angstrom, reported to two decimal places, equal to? 3.43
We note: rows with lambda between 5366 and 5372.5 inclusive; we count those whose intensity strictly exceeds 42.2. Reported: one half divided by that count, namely 0.10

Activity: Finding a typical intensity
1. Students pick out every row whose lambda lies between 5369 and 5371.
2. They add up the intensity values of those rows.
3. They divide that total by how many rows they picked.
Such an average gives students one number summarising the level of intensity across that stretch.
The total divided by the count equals 45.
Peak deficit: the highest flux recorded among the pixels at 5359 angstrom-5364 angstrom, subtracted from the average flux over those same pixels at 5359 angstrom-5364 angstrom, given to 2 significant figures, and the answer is -14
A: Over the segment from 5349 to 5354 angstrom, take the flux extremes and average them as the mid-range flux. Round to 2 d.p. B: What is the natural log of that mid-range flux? 3.81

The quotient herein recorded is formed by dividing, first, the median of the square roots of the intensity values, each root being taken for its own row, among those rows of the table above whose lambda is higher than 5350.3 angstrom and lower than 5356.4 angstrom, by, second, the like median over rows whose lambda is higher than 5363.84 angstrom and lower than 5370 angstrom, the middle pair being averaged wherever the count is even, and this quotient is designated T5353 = 0.97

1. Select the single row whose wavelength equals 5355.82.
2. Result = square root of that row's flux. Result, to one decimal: 6.6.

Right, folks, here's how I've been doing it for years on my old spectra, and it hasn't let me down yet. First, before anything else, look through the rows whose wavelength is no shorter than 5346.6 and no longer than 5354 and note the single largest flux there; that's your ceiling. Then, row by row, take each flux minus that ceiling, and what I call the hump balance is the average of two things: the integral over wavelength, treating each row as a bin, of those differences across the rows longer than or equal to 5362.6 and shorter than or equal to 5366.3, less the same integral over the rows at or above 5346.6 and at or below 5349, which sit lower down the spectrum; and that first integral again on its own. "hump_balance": -13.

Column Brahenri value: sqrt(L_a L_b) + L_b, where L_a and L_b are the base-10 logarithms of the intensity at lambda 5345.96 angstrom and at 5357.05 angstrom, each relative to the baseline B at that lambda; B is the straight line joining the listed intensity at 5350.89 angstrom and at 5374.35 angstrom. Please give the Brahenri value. 0.01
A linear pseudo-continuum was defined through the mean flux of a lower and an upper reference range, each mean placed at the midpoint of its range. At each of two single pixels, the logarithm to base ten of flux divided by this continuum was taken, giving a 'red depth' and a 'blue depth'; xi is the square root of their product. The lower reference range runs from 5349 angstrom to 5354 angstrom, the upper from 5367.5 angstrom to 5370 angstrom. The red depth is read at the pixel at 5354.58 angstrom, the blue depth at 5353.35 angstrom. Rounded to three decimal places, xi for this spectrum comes 0.155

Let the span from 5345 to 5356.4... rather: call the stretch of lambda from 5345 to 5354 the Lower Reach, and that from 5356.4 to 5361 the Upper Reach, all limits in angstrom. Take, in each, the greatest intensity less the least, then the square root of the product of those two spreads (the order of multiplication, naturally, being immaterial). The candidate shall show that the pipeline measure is 17.2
